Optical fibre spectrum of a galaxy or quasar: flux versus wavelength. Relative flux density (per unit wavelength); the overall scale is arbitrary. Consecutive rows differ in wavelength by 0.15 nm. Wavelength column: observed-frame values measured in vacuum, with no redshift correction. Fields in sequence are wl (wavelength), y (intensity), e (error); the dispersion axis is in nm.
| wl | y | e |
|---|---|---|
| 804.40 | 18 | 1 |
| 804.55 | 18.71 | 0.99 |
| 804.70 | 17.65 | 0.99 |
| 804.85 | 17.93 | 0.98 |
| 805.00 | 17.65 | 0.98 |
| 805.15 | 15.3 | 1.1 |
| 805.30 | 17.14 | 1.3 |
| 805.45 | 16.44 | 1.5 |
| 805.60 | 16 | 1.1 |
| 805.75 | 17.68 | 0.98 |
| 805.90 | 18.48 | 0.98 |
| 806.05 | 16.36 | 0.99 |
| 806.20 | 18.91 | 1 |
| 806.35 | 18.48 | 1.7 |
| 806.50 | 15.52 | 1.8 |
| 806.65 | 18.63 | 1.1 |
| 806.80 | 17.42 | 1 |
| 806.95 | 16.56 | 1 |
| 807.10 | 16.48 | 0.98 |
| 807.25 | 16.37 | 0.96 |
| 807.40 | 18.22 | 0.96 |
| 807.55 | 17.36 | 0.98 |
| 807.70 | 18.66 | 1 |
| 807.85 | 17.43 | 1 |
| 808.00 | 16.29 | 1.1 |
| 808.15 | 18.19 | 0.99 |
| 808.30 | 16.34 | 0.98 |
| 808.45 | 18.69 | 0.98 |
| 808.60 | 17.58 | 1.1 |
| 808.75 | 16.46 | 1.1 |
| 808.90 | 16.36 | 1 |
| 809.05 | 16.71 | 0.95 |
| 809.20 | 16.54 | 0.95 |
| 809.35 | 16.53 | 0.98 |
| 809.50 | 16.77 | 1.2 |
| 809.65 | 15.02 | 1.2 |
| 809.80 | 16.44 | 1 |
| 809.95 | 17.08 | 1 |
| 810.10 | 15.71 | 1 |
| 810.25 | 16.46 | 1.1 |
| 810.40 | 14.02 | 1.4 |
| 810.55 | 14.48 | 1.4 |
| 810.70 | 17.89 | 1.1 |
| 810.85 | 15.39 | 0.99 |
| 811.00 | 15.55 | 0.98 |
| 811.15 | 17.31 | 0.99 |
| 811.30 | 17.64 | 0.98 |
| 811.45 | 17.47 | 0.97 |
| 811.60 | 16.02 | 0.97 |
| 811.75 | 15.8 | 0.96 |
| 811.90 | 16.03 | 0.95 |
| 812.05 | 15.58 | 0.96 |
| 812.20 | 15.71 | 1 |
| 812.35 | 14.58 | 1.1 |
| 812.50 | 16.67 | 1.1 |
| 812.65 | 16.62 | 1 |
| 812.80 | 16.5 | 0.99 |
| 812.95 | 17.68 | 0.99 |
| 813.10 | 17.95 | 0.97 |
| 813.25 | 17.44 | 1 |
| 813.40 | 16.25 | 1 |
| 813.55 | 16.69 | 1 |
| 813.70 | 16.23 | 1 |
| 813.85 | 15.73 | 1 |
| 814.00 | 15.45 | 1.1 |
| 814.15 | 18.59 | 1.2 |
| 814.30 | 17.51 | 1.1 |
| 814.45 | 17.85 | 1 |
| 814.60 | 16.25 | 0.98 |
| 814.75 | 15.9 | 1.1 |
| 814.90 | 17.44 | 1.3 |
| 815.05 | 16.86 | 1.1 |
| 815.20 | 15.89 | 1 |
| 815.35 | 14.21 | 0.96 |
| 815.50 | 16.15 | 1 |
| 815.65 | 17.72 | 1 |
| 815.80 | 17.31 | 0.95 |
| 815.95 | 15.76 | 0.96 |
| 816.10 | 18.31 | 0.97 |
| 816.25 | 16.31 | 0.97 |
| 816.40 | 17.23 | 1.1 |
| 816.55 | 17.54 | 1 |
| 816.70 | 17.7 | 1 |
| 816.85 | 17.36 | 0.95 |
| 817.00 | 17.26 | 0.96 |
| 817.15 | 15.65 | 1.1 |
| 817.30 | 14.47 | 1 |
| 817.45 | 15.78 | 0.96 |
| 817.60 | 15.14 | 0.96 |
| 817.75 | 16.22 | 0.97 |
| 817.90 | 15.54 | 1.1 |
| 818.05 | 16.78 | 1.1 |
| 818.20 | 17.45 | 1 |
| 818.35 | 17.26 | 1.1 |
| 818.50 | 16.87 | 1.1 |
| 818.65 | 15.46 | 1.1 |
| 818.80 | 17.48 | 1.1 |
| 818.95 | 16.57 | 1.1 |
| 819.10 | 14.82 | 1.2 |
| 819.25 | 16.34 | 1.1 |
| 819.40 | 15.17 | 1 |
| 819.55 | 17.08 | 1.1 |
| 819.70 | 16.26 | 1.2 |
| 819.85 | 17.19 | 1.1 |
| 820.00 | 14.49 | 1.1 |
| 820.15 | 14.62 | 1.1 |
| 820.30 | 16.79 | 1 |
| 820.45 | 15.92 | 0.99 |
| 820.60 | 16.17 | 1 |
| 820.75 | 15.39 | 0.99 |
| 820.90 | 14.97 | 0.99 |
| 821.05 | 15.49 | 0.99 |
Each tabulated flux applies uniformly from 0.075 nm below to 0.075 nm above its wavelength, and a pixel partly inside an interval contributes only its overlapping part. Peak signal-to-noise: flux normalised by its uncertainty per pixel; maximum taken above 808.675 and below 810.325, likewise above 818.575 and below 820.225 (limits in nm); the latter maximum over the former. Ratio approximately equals 0.90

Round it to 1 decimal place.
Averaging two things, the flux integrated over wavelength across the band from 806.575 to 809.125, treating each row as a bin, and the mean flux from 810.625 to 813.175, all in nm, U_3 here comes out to 30.3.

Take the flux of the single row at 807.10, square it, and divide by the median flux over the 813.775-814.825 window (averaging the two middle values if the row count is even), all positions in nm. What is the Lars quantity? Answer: 17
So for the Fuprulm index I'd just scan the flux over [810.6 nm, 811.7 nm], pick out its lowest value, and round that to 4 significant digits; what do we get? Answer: 15.39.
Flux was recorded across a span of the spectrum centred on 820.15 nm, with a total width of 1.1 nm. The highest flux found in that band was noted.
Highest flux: 17.19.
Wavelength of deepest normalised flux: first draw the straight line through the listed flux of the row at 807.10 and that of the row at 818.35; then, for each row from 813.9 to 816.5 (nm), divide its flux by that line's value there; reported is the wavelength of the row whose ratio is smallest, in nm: 815.35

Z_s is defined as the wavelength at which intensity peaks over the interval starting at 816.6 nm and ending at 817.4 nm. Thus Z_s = 816.70 nm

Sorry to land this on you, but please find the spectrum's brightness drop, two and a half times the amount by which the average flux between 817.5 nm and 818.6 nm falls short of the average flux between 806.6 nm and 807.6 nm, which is 2.1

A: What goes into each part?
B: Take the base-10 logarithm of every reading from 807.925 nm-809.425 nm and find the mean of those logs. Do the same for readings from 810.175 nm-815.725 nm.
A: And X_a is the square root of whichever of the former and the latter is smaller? 1.10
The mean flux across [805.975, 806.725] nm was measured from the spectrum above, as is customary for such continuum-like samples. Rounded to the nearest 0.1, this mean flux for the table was 17.6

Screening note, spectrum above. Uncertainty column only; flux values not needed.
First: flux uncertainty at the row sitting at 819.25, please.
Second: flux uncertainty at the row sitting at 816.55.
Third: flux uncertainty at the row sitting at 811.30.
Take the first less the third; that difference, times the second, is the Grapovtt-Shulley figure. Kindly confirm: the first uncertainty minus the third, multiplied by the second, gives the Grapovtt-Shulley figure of 0.12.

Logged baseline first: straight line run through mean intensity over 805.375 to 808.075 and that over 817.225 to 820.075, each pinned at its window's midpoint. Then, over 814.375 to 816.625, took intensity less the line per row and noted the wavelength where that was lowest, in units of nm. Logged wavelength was 815.35 nm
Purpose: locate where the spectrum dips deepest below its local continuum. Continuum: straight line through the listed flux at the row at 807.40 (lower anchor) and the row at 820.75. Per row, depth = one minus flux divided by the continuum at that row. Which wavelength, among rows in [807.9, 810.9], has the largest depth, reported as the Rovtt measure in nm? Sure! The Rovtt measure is 810.40 nm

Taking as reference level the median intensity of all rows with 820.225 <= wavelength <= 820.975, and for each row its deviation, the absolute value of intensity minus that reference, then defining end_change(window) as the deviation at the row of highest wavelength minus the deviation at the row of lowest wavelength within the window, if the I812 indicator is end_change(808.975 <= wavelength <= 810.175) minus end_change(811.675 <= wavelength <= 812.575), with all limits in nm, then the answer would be -1.2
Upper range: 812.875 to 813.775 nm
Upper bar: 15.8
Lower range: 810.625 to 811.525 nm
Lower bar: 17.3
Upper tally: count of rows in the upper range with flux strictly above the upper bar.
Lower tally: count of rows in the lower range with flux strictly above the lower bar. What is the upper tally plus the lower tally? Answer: 10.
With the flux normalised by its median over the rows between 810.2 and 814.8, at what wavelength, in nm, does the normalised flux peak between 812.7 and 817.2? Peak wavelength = 814.15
